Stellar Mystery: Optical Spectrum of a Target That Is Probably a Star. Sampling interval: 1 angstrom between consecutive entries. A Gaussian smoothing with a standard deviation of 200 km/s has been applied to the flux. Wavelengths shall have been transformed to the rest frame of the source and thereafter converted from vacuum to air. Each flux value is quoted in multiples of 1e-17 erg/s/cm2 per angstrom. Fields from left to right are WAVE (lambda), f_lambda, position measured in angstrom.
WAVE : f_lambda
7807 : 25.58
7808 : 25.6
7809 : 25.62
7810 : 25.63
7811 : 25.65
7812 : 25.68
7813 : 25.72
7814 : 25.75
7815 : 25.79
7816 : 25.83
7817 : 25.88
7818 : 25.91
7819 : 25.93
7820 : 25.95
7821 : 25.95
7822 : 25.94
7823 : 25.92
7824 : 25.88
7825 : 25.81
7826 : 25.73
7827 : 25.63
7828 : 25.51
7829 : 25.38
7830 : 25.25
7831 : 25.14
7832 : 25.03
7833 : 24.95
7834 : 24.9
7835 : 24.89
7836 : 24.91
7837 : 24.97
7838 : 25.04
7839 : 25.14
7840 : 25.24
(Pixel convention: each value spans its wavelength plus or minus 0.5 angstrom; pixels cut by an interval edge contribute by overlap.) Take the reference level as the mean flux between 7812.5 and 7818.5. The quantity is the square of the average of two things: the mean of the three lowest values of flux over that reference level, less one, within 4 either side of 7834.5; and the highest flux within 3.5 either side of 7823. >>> 168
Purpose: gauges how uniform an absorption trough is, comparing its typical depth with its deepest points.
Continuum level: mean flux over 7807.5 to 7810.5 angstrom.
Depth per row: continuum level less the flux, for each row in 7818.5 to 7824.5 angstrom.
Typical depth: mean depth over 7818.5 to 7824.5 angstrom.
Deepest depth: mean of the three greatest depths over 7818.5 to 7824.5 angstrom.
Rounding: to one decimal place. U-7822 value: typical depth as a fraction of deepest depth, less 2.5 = -1.4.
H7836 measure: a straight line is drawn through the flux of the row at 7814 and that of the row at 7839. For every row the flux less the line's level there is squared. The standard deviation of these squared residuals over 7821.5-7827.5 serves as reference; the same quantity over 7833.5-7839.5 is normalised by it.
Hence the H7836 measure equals 1.2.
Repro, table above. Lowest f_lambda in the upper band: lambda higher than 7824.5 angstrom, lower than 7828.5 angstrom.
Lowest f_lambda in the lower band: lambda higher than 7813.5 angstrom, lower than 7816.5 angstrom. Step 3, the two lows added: 51.3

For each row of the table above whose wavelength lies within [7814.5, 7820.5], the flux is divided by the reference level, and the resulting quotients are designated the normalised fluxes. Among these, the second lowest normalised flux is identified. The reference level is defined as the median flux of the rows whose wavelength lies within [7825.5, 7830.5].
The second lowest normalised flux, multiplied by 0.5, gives 0.506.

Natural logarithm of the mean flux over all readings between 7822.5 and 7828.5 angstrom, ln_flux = 3.25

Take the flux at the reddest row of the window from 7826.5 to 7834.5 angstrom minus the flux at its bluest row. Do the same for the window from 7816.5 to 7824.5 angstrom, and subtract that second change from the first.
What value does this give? -0.73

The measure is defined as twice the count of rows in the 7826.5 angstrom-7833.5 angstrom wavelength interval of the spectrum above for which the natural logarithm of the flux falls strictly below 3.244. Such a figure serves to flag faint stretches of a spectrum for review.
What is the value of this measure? 14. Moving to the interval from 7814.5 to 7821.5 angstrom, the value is 0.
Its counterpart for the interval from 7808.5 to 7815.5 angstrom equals 4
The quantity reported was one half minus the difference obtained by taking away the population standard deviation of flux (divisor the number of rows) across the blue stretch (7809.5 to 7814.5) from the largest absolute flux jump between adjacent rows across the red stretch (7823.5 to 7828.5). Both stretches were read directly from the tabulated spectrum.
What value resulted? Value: 0.424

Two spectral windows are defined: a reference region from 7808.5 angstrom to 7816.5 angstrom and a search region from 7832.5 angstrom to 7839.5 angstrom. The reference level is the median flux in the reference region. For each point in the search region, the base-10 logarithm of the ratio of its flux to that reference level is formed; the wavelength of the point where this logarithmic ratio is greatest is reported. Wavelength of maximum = 7839 angstrom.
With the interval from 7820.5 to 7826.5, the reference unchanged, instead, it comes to 7821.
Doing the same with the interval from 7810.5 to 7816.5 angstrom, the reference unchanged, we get 7816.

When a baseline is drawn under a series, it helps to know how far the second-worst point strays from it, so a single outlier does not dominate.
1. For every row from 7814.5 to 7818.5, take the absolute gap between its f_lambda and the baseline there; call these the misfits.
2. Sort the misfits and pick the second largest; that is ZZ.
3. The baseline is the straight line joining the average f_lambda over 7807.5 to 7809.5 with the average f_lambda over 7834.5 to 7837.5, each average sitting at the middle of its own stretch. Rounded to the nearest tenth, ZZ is 0.5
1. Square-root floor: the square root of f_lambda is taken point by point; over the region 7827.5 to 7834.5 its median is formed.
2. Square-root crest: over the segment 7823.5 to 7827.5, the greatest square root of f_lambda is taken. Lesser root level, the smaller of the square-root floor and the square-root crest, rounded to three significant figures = 5.01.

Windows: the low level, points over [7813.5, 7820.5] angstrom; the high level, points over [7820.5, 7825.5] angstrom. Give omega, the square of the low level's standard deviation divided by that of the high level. 2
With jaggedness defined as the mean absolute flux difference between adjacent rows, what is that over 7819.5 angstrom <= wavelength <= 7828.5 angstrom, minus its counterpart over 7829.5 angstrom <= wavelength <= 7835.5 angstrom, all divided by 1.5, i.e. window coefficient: -0.011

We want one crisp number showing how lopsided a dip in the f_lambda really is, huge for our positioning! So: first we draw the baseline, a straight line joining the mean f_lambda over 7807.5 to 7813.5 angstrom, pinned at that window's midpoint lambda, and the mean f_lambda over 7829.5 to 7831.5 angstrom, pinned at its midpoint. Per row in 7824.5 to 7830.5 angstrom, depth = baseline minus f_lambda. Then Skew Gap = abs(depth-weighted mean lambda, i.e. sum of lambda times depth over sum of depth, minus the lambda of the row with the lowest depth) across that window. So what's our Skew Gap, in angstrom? 1.6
